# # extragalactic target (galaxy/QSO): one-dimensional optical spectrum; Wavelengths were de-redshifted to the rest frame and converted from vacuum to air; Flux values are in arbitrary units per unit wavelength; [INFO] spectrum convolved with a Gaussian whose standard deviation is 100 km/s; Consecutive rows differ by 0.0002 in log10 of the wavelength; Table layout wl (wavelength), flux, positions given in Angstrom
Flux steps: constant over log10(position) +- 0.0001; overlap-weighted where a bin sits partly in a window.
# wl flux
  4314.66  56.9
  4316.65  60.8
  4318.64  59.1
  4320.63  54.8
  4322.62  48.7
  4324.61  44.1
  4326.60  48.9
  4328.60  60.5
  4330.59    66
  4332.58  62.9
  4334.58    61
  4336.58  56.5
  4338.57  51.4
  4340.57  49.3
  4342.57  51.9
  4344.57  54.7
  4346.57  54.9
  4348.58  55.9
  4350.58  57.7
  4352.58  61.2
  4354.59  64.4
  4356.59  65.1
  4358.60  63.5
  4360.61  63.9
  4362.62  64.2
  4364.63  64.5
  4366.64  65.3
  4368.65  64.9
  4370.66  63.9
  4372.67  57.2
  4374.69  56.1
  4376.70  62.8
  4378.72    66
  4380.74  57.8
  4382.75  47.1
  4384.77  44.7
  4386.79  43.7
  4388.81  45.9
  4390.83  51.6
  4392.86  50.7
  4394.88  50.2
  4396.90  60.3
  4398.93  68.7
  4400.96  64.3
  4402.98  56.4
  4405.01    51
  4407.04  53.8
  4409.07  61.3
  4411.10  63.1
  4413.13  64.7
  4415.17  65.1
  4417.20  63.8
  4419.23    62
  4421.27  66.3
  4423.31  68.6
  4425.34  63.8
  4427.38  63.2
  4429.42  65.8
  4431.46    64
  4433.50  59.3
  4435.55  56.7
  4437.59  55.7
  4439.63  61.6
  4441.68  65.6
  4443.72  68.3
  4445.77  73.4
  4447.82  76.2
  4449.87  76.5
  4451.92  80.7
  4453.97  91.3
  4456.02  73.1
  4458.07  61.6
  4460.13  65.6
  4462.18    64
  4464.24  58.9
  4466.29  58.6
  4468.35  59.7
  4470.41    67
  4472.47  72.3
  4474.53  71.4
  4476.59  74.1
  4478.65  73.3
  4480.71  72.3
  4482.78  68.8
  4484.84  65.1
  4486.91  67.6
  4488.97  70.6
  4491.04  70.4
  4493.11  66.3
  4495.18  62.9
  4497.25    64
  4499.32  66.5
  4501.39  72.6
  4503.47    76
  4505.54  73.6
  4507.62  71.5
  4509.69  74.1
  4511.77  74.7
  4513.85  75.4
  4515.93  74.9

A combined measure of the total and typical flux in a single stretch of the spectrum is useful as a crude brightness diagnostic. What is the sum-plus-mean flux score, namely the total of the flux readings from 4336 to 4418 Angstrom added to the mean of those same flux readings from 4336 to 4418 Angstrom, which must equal 2438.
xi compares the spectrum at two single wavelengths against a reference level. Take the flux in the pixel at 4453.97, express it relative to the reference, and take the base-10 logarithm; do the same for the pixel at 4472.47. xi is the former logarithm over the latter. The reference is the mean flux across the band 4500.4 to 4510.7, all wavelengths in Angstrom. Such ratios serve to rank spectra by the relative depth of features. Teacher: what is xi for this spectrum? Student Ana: -13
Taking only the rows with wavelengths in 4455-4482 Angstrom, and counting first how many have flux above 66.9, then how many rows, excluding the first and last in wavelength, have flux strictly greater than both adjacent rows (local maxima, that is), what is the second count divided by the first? 0.43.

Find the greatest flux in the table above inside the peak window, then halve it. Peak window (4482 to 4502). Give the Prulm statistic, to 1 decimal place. 36.3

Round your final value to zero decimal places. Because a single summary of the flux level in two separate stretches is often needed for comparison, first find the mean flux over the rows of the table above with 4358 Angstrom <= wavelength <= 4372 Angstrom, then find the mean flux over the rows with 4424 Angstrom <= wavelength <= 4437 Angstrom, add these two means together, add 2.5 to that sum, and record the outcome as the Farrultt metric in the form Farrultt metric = 129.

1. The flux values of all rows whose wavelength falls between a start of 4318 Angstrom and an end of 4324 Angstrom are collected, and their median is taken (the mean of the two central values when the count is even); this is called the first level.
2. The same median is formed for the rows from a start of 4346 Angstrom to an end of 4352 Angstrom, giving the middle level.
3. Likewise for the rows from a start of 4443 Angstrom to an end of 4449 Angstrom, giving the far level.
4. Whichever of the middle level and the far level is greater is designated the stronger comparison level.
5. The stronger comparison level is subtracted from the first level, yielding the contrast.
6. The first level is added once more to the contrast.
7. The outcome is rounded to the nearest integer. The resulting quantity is 36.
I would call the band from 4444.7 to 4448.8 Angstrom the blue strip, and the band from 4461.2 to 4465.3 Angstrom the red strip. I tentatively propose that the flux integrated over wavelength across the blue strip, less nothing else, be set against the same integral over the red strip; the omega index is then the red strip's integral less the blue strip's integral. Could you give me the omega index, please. -54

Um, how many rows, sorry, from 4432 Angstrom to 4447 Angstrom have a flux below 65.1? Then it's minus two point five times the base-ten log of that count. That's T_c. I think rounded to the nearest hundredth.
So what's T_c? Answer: -1.51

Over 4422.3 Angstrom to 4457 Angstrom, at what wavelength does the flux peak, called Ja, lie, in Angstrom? 4453.97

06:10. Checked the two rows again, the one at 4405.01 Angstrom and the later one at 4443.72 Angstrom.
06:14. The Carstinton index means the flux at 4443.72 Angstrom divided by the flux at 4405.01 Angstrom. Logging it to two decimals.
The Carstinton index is 1.34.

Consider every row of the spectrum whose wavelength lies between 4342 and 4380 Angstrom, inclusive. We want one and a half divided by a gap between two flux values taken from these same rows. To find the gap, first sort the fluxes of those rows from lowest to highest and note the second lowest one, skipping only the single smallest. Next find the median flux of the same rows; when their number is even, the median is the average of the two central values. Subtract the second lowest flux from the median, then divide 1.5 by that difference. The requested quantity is 0.17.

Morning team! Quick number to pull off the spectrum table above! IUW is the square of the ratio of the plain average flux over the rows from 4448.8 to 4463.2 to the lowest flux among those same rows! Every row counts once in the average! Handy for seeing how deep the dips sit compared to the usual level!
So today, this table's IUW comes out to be 1.41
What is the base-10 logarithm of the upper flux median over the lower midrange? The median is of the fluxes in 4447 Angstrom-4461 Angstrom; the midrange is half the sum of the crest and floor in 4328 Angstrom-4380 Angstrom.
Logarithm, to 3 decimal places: 0.121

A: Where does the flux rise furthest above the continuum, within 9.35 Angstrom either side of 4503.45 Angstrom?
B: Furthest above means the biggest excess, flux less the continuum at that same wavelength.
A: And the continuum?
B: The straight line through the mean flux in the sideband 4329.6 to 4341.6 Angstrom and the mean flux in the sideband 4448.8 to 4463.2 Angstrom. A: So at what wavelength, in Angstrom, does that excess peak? 4503.47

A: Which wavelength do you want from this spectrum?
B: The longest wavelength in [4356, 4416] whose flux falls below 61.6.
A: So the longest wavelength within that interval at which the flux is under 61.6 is 4409.07 Angstrom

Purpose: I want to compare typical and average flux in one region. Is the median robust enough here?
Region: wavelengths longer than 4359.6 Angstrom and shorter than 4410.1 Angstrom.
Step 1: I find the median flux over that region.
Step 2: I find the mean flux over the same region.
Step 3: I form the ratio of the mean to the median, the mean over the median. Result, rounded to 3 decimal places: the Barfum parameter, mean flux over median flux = 0.994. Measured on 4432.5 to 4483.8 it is 0.999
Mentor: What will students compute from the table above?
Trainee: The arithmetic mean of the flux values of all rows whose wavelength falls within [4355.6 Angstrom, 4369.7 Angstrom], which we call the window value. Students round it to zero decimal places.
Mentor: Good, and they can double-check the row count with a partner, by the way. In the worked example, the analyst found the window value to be 64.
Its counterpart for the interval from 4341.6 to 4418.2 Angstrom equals 58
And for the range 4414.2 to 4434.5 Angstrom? 64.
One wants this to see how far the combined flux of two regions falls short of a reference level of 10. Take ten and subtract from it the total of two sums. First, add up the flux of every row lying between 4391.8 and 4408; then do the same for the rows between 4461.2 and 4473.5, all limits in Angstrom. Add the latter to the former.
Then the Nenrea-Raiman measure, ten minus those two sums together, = -826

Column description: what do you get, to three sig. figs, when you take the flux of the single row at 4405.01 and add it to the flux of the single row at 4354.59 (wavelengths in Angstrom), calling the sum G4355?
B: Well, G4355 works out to 115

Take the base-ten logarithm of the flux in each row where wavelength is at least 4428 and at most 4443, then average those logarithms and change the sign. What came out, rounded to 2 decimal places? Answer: -1.79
